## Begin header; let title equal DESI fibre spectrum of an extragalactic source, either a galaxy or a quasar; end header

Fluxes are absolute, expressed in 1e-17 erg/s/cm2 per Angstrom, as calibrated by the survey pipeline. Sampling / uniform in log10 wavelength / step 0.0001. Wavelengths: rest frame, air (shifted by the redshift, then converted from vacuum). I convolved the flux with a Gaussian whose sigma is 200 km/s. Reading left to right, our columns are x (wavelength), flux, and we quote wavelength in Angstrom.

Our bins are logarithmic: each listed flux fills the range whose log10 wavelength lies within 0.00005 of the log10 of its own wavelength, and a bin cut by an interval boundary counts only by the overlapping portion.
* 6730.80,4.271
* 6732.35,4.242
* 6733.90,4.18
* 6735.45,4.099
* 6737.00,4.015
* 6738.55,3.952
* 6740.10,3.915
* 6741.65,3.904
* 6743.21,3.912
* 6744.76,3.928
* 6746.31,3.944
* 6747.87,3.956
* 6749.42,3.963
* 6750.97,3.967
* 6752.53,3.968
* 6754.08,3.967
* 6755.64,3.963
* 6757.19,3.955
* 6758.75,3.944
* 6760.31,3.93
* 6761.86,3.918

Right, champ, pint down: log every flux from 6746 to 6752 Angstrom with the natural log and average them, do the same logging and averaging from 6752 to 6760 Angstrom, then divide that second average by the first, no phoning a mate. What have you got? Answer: 1.00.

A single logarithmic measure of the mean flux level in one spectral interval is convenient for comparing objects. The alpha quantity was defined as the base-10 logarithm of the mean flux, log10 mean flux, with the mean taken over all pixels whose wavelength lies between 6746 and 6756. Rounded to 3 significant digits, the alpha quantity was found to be 0.598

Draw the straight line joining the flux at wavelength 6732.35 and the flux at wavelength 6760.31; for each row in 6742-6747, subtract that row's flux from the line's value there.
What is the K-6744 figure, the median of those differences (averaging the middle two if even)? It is 0.176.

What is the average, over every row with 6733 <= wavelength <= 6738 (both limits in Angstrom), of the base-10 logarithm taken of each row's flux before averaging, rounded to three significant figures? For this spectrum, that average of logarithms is 0.613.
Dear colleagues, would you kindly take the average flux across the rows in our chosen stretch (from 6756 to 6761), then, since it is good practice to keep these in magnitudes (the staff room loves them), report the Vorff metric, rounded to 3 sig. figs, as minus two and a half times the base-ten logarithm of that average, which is -1.49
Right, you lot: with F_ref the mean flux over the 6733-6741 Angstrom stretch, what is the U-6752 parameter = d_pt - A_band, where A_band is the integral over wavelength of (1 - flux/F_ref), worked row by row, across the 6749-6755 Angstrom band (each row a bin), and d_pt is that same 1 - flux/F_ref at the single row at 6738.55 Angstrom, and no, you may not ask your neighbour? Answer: -0.08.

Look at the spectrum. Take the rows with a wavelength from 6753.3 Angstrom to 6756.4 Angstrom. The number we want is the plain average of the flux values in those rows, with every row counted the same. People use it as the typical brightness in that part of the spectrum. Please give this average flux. 3.965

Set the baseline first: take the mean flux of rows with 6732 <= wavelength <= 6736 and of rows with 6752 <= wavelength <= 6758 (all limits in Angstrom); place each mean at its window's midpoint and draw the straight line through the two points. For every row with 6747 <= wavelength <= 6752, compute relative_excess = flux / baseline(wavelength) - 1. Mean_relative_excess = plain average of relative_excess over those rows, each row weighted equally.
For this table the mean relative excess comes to -0.01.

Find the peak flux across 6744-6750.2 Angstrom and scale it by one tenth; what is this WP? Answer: 0.396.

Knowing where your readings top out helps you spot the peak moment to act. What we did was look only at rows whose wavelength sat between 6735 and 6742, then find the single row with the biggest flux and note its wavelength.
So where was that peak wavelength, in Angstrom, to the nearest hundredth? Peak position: 6735.45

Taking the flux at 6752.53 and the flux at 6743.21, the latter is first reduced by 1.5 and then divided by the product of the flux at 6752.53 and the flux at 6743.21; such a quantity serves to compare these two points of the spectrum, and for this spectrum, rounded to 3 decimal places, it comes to 0.155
